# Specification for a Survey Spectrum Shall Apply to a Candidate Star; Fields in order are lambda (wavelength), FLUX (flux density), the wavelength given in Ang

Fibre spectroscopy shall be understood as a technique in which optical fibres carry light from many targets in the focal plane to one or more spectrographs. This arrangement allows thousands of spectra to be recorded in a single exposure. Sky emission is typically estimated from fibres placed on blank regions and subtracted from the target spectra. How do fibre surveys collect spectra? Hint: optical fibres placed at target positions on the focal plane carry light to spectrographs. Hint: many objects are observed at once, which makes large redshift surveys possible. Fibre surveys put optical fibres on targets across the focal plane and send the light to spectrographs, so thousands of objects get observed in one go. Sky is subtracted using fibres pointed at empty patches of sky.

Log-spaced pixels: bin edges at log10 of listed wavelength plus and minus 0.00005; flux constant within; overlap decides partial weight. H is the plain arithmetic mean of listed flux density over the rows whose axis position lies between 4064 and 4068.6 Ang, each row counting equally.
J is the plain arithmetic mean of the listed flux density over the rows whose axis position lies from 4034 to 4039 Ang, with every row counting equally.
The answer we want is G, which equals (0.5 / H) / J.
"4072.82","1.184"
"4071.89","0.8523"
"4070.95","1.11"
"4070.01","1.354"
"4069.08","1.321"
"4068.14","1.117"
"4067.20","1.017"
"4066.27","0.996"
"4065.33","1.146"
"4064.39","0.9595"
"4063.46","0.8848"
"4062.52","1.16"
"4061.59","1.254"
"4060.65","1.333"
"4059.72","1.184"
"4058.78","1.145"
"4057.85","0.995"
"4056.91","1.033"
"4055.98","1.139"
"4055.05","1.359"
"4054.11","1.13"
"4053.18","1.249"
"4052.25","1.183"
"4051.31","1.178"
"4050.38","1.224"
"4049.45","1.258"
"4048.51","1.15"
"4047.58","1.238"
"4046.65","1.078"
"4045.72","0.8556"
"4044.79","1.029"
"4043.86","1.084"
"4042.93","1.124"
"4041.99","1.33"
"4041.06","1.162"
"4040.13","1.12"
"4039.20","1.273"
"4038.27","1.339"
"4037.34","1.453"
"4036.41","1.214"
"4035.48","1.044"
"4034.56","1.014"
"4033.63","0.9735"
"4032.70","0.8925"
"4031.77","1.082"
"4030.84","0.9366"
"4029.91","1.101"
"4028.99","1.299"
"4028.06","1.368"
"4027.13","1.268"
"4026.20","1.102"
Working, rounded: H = 1.05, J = 1.21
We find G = 0.39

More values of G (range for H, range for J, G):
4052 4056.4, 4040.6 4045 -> 0.36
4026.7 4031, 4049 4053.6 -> 0.34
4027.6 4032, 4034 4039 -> 0.36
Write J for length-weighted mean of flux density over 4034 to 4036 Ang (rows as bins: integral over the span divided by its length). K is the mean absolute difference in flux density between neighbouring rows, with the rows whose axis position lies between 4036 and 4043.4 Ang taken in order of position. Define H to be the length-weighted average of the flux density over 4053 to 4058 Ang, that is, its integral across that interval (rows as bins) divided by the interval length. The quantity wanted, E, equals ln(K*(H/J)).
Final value -1.8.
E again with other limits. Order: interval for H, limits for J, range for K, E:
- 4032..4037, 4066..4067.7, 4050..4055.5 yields -2.3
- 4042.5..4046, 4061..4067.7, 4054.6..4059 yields -2.1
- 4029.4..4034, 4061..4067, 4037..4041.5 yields -2.4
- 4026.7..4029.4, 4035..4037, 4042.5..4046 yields -2.3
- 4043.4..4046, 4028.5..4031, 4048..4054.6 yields -2.9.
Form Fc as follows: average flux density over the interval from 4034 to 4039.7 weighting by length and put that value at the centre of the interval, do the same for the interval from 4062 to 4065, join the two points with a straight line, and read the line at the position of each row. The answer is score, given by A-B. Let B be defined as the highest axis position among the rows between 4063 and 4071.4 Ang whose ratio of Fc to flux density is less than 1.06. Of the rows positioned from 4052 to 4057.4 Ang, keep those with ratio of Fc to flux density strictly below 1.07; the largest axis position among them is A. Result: -14.0 Ang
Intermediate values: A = 4056.91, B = 4070.95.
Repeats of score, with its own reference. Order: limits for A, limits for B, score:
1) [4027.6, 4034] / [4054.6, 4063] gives -33.5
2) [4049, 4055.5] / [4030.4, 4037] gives 18.6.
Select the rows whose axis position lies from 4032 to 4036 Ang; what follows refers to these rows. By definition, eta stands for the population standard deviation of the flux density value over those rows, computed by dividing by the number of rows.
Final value 0.06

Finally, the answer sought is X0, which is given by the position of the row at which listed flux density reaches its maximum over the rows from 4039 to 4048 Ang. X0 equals 4041.99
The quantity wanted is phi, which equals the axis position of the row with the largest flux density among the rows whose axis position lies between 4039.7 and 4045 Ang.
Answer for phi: 4041.99 Ang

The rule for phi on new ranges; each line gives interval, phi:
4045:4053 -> 4049.45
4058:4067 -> 4060.65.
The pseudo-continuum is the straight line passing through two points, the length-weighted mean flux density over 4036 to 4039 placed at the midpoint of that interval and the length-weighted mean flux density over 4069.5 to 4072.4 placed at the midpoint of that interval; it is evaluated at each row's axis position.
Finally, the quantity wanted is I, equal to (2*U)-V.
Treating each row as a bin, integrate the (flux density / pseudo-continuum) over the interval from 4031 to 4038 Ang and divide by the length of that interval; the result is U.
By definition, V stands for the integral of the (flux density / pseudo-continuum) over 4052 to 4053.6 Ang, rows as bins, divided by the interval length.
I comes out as 0.63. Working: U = 0.81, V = 0.99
